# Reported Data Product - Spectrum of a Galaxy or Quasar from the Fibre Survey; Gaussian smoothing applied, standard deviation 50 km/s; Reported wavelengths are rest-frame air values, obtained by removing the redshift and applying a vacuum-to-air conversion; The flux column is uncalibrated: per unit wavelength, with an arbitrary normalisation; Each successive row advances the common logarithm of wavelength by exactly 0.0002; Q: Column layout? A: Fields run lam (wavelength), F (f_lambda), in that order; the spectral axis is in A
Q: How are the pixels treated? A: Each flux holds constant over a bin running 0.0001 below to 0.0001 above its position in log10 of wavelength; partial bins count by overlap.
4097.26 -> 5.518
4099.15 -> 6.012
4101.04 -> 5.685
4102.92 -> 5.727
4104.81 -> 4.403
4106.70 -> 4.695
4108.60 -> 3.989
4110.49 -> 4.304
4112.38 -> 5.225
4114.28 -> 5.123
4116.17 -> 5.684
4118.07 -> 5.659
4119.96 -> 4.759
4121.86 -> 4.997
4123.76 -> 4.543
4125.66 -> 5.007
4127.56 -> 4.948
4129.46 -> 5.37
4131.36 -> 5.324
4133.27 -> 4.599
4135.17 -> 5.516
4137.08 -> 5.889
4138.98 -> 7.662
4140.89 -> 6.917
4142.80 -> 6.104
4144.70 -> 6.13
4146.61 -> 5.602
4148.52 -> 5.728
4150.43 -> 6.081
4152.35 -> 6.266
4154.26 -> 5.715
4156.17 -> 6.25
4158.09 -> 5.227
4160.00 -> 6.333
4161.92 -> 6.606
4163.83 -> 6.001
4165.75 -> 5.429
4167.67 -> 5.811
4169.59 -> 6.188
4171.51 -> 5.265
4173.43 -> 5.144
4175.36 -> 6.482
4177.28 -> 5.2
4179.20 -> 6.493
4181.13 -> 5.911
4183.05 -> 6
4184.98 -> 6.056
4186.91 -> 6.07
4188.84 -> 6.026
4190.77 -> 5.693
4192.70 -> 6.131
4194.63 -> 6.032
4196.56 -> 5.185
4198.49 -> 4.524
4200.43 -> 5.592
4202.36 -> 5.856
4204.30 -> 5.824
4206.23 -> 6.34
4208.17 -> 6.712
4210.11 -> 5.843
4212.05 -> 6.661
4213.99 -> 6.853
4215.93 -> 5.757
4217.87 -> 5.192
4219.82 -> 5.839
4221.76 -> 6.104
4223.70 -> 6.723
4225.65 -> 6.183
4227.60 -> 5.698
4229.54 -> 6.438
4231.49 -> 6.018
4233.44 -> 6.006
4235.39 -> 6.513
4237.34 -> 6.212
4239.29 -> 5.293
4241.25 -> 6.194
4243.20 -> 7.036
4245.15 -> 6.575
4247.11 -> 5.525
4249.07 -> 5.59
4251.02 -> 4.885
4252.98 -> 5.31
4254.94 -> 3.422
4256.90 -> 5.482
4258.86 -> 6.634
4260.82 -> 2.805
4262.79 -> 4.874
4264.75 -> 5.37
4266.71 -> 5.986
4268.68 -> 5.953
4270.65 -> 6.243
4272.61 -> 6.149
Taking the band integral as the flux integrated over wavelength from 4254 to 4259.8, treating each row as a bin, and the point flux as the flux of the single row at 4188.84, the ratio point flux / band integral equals 0.20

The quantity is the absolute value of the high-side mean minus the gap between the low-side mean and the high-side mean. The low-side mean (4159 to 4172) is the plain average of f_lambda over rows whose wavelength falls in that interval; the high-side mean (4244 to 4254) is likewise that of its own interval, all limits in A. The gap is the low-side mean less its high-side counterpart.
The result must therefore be 5.2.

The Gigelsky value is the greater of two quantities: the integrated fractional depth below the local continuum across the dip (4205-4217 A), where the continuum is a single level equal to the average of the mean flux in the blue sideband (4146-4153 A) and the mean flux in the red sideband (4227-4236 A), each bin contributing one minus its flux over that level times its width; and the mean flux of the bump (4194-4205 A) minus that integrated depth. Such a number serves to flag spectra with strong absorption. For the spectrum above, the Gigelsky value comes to 6.1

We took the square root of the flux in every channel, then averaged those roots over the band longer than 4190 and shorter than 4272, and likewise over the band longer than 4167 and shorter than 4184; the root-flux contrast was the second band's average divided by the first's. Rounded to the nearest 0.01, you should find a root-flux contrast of 1.01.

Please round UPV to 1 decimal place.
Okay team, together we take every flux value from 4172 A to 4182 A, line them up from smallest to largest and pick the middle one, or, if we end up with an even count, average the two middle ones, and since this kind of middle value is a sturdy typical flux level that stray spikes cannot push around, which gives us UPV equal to 5.9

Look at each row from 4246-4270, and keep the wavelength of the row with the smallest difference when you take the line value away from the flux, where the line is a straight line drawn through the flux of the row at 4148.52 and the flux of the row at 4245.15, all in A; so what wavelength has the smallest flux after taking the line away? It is 4260.82 A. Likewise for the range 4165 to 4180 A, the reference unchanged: 4173.43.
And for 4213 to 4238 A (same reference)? 4217.87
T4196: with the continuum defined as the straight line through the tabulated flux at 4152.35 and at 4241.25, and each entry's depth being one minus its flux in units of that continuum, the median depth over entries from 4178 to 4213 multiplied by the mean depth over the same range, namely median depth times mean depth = 0.0017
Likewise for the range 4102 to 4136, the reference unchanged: 0.0423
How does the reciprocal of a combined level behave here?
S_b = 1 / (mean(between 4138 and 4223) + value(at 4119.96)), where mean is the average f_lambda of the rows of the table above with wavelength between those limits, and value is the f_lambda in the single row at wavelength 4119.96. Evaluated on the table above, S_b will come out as 0.0932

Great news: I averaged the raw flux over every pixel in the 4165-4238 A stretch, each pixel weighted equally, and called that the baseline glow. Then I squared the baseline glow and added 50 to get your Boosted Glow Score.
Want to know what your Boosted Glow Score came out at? 85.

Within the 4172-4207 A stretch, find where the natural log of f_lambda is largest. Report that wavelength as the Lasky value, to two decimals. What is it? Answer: 4179.20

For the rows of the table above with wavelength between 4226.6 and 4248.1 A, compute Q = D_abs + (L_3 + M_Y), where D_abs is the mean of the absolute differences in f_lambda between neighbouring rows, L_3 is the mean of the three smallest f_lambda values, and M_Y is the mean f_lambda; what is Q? 12.3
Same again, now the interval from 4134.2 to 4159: 12.1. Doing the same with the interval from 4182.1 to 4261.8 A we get 10.1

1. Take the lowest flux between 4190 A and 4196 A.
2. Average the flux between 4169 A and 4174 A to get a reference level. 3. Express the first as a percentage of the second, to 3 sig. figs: 103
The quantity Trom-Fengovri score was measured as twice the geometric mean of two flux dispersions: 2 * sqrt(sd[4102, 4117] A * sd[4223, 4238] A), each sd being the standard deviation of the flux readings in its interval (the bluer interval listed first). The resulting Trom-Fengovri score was 0.9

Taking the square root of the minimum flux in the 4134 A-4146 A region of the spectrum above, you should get 2.349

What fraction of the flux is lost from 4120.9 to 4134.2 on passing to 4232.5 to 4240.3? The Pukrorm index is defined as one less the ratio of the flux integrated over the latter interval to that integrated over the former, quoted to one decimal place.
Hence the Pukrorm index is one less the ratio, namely 0.3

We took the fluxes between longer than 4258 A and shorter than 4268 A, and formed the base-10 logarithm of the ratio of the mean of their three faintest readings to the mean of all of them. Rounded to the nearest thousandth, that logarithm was -0.072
